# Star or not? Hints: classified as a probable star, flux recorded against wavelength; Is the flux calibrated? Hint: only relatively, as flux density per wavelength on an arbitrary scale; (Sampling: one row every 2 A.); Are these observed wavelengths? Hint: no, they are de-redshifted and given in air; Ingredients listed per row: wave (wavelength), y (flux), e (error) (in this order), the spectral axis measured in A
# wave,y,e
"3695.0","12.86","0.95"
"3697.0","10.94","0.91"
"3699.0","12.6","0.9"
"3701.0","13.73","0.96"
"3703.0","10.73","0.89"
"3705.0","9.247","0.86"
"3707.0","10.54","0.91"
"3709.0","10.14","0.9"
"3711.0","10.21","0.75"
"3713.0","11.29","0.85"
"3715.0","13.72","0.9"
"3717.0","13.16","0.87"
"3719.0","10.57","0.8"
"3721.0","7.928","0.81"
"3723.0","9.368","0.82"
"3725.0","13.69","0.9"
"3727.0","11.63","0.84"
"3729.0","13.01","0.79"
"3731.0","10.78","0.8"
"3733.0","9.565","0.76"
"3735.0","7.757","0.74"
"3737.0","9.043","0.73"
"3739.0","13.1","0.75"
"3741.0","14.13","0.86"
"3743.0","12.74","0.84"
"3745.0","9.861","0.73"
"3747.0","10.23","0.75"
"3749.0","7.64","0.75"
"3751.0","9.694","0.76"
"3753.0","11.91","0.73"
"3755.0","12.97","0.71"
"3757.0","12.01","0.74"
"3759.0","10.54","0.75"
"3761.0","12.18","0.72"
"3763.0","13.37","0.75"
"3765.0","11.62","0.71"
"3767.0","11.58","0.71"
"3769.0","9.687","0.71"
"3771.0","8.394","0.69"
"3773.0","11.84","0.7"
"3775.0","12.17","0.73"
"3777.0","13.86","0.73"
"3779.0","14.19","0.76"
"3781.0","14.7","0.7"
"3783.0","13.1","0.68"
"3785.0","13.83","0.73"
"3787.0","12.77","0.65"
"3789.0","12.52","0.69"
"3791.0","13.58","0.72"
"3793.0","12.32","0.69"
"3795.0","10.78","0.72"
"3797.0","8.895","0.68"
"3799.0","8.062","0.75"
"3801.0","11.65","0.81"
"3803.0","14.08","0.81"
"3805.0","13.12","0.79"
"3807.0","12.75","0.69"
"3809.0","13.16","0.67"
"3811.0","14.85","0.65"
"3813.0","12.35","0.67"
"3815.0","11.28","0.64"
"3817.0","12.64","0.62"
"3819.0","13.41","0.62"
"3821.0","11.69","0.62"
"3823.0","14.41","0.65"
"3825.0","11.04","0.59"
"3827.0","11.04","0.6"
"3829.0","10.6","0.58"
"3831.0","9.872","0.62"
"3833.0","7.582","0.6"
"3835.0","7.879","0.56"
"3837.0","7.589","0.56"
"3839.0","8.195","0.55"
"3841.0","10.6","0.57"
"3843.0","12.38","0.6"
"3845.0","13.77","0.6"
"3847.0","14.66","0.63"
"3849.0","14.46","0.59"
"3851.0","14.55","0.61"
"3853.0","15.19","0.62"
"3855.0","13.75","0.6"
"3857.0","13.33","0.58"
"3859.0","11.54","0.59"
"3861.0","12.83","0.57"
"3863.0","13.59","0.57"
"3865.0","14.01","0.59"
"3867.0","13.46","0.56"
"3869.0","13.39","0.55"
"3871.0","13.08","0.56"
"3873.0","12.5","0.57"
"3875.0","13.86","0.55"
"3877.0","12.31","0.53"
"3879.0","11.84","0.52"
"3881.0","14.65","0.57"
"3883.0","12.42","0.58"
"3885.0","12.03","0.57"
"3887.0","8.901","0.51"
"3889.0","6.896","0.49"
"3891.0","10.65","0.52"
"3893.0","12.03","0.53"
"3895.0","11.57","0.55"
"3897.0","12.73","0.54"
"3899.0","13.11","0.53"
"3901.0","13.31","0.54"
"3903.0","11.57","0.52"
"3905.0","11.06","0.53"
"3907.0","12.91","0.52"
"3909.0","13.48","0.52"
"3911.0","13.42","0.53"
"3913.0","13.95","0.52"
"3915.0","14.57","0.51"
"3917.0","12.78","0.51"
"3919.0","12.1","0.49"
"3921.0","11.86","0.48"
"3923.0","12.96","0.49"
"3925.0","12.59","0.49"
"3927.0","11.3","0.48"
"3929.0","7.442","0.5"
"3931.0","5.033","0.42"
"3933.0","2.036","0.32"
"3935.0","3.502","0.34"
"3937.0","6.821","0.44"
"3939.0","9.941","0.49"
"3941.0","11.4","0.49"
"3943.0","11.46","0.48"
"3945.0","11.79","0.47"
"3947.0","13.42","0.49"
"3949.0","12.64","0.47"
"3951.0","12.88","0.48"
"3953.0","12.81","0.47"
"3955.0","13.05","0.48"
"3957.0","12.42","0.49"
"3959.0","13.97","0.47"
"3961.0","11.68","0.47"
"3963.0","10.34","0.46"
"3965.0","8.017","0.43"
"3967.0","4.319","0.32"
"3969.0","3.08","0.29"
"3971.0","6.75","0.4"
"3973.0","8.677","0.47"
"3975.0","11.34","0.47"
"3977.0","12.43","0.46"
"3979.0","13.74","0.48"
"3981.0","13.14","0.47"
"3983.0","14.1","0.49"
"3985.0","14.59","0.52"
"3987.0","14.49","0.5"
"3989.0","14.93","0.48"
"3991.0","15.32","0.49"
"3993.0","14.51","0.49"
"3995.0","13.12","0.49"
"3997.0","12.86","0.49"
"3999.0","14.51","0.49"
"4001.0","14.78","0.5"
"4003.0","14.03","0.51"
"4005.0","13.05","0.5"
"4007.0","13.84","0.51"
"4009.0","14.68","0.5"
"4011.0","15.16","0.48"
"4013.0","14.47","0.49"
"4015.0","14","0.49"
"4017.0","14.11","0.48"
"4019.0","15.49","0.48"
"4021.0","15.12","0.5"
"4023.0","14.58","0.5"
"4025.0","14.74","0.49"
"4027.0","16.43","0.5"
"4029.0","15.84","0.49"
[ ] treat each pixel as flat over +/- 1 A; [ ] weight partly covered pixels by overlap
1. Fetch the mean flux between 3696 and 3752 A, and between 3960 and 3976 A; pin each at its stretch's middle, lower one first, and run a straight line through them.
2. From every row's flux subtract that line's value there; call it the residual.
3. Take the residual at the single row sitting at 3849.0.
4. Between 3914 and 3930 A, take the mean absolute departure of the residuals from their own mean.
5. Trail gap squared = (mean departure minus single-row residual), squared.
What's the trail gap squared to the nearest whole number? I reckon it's 14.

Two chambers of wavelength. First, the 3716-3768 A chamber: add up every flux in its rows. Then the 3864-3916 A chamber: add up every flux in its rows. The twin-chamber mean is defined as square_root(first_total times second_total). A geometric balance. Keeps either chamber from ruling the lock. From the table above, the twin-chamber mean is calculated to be 306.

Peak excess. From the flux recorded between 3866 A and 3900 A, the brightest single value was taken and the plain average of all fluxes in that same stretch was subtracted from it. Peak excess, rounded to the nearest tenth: 2.6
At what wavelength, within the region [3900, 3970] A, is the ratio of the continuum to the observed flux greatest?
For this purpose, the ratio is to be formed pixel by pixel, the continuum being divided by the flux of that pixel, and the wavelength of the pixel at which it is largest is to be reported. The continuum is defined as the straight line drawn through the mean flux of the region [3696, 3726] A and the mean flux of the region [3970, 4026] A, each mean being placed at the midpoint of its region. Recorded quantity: 3933.0 A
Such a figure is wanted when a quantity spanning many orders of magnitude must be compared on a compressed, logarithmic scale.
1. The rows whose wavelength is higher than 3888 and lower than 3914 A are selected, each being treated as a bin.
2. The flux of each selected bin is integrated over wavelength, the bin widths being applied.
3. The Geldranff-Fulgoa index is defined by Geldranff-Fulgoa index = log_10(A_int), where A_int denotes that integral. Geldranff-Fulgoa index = 2.50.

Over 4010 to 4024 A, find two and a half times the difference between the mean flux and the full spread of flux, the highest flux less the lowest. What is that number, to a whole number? 33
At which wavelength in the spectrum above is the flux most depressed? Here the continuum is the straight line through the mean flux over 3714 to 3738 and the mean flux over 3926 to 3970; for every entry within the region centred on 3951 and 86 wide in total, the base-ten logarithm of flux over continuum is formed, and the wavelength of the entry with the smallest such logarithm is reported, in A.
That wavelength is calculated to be 3933.0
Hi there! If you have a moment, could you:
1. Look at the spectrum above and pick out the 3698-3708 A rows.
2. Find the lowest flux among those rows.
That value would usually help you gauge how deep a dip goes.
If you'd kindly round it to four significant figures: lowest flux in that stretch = 9.247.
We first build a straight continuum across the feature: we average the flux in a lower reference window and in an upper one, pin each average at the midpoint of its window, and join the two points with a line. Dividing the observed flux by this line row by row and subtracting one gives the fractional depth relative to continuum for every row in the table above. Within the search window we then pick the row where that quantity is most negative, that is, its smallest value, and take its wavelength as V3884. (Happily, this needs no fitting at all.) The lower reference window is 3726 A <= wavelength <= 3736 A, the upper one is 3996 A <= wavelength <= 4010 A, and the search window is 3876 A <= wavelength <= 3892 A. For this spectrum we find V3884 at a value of 3889.0 A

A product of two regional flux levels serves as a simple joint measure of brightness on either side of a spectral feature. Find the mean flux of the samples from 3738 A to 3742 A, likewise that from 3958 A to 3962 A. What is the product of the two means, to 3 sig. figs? 175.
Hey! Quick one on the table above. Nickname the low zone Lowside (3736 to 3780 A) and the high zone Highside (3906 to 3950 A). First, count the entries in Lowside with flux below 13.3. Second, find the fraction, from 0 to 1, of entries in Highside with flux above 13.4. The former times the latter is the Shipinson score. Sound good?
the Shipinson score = 4.1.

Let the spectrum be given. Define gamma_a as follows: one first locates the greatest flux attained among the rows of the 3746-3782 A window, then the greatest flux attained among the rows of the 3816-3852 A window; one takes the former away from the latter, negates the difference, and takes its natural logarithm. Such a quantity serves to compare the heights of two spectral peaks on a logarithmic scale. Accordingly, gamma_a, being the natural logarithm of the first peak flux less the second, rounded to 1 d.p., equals -3.2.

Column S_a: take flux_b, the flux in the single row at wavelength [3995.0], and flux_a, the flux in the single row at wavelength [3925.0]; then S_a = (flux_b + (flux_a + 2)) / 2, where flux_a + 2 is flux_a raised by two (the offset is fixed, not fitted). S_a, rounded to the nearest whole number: 14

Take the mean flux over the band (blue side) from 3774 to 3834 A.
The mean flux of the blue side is 12.2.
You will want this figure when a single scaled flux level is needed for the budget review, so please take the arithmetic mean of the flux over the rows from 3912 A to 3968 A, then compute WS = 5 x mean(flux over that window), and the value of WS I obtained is 53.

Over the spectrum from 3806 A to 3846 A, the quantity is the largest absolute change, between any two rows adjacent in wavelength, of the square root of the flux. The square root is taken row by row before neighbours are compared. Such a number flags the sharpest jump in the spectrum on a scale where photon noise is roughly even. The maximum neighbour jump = 0.5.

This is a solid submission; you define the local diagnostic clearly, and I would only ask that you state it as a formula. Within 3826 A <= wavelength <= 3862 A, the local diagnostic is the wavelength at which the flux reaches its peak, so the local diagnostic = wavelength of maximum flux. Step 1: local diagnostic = 3853.0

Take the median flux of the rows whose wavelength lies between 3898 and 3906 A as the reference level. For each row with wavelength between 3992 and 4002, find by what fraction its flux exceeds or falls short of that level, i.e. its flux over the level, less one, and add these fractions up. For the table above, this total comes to 0.65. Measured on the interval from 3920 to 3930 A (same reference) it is -0.45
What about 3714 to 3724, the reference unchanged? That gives -0.56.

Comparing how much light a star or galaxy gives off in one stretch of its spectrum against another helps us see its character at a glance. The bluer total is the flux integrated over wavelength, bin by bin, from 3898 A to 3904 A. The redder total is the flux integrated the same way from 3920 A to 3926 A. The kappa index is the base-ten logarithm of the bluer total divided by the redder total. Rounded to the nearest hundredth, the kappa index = 0.01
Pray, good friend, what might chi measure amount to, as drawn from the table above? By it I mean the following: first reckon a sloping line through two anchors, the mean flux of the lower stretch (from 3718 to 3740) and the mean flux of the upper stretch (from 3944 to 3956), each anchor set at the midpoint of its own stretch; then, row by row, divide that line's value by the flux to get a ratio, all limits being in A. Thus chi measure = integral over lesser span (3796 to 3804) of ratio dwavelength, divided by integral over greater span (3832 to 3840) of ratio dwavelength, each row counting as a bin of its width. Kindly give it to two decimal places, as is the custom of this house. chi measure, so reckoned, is 0.74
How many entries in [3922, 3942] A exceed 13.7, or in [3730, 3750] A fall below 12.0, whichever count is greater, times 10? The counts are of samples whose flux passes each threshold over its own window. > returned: 70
